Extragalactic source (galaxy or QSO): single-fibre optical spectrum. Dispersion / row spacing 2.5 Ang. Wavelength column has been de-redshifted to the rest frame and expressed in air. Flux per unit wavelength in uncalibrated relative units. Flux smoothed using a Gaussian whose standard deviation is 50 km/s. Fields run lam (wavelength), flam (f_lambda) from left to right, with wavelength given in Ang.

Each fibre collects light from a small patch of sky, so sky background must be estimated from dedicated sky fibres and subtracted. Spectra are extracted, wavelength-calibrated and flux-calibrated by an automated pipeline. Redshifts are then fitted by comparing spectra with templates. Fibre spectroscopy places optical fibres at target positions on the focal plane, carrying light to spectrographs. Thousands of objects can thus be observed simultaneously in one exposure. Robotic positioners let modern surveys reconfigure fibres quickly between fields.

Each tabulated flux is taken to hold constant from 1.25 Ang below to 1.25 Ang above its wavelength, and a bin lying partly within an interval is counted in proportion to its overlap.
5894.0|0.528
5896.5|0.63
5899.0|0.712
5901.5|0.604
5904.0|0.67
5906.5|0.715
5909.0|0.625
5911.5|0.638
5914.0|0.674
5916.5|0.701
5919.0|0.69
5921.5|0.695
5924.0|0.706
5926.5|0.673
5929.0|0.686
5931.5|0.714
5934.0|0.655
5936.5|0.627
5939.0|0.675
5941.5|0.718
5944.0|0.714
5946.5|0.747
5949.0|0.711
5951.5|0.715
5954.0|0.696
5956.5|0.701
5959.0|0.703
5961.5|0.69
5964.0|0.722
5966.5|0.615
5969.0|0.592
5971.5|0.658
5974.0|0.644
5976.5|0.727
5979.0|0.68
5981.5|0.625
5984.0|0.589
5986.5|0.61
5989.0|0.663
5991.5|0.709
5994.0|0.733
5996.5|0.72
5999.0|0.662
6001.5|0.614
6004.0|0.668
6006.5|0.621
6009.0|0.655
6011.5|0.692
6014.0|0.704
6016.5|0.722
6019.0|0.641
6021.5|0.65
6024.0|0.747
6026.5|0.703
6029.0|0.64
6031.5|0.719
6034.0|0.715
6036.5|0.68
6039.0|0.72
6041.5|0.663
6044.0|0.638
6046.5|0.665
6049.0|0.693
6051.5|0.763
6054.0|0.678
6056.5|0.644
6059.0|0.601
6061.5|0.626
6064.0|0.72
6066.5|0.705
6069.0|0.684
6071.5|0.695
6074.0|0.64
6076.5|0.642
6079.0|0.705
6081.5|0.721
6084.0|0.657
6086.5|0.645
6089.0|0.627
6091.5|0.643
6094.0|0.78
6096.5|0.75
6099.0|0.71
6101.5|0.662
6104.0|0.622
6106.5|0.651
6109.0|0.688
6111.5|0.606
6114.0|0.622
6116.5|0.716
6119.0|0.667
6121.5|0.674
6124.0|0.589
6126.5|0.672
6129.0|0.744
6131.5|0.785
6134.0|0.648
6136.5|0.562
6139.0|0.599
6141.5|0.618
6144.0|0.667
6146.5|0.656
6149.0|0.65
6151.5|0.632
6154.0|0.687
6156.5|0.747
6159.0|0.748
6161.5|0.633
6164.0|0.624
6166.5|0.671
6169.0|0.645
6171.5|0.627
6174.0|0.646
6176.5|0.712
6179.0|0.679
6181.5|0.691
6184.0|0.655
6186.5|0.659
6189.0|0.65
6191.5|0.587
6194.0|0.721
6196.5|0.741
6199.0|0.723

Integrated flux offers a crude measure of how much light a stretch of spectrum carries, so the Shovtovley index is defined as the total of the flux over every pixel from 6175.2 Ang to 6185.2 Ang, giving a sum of 2.74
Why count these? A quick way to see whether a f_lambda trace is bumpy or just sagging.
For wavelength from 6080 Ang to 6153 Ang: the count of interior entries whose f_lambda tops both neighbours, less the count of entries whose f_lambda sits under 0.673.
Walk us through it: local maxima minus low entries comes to -14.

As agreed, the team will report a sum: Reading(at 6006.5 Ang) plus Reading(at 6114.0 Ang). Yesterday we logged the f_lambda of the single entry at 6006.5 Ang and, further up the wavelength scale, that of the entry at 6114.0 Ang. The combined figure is 1.243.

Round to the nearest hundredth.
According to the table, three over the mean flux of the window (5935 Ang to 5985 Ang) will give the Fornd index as 4.43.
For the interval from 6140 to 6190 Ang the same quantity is 4.51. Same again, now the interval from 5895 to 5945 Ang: 4.44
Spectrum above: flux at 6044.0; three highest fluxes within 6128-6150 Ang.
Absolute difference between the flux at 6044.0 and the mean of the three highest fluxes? 0.09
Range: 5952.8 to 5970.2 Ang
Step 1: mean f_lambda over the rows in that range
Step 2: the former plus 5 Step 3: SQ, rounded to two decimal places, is 5.67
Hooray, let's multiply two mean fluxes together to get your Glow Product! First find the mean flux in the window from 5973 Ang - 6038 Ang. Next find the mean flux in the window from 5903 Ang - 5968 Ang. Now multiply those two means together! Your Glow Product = 0.464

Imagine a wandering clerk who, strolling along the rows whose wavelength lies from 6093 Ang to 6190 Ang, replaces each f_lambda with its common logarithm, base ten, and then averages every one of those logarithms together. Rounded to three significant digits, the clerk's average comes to -0.177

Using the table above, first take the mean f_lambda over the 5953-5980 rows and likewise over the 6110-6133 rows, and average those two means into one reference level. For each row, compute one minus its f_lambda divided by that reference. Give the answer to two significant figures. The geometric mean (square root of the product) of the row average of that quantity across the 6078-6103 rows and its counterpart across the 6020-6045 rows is 0.020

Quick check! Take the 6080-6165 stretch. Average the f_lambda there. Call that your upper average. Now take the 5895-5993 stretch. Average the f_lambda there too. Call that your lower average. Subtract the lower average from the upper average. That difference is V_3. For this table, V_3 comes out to -0.007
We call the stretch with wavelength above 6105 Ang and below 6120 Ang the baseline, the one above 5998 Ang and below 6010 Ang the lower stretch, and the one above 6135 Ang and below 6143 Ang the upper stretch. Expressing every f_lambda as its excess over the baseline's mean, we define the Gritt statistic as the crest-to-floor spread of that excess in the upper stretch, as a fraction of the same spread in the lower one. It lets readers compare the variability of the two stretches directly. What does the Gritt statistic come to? 1.0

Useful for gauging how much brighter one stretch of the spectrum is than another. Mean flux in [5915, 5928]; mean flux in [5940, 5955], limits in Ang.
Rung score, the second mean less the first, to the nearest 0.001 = 0.024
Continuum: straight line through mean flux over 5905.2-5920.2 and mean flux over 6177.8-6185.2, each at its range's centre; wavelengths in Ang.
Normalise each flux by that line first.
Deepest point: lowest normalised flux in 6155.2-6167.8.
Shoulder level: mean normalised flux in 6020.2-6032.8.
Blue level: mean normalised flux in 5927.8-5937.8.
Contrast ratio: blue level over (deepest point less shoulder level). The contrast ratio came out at -9.8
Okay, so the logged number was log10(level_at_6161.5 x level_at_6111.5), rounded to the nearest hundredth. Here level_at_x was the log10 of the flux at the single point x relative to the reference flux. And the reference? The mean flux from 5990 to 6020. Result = -2.83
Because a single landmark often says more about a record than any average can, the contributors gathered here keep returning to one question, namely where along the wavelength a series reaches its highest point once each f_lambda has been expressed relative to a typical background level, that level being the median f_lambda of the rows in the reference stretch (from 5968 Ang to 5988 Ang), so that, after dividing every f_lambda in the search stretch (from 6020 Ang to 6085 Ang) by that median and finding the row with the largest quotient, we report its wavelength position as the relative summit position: 6051.5 Ang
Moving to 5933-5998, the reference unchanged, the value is 5946.5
